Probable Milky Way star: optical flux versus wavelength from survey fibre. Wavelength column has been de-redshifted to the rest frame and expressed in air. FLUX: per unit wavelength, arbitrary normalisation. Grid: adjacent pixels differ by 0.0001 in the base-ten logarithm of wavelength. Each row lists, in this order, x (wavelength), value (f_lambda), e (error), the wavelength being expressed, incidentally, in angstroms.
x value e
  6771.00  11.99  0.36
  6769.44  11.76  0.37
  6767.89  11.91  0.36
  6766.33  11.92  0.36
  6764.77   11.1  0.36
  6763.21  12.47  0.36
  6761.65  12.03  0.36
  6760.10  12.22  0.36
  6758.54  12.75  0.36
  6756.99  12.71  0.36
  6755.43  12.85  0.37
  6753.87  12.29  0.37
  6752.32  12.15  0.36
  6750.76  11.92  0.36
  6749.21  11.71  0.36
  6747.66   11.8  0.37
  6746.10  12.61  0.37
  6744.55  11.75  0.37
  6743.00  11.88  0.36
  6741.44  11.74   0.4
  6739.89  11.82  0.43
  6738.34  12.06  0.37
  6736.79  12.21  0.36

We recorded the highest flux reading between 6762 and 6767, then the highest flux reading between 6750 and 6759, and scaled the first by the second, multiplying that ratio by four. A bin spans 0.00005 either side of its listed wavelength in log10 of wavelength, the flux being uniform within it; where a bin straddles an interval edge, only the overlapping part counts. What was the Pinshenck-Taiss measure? 3.88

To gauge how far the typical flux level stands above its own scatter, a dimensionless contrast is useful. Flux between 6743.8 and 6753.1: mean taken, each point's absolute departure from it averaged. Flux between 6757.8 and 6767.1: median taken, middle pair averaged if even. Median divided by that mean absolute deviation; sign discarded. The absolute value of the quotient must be 47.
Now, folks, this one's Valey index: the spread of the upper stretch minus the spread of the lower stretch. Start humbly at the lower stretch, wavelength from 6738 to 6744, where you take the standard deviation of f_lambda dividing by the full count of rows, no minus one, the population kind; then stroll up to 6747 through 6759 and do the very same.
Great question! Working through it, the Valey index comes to 0.305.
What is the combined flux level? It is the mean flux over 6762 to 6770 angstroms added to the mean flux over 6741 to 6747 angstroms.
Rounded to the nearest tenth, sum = 23.8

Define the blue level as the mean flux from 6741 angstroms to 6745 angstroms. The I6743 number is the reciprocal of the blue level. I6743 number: 0.085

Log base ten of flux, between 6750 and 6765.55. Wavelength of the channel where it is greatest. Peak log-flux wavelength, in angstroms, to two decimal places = 6755.43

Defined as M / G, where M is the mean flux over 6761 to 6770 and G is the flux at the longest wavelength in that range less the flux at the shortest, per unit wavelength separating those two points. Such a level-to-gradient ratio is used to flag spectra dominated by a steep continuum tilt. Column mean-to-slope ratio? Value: -342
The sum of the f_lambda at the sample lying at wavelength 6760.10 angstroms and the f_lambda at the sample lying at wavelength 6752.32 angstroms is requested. 24.37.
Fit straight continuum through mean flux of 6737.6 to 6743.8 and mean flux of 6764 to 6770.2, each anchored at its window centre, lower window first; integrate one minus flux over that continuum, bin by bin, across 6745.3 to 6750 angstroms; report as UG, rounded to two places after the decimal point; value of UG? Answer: -0.09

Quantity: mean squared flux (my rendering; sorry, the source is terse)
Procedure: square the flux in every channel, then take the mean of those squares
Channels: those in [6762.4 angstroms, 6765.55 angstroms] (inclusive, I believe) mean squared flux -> 139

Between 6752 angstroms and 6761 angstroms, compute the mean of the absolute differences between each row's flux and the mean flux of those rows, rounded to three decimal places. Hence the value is 0.275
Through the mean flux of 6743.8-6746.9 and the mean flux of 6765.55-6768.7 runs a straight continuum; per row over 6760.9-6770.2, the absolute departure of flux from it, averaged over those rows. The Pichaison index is 0.26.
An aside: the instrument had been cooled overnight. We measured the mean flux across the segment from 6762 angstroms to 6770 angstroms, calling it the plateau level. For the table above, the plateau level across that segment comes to 11.8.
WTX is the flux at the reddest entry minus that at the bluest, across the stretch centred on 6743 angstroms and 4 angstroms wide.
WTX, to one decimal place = 0.0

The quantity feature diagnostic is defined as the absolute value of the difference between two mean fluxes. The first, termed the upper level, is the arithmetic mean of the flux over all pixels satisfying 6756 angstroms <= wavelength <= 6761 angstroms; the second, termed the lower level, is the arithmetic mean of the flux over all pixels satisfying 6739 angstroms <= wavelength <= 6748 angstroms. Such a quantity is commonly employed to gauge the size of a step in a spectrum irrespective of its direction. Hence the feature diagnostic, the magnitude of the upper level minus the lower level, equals 0.63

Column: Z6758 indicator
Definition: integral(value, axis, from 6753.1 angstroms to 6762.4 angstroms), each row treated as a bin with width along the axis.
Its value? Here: 116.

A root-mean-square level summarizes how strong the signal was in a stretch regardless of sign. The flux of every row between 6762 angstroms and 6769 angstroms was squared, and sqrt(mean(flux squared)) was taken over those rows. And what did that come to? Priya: 11.9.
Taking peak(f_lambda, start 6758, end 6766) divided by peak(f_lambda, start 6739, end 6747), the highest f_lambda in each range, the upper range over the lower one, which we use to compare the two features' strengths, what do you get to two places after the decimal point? 1.01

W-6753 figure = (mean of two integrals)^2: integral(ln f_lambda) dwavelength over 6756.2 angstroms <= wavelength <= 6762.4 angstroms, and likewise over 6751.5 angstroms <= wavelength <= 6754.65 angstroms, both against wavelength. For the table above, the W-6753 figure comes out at 138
